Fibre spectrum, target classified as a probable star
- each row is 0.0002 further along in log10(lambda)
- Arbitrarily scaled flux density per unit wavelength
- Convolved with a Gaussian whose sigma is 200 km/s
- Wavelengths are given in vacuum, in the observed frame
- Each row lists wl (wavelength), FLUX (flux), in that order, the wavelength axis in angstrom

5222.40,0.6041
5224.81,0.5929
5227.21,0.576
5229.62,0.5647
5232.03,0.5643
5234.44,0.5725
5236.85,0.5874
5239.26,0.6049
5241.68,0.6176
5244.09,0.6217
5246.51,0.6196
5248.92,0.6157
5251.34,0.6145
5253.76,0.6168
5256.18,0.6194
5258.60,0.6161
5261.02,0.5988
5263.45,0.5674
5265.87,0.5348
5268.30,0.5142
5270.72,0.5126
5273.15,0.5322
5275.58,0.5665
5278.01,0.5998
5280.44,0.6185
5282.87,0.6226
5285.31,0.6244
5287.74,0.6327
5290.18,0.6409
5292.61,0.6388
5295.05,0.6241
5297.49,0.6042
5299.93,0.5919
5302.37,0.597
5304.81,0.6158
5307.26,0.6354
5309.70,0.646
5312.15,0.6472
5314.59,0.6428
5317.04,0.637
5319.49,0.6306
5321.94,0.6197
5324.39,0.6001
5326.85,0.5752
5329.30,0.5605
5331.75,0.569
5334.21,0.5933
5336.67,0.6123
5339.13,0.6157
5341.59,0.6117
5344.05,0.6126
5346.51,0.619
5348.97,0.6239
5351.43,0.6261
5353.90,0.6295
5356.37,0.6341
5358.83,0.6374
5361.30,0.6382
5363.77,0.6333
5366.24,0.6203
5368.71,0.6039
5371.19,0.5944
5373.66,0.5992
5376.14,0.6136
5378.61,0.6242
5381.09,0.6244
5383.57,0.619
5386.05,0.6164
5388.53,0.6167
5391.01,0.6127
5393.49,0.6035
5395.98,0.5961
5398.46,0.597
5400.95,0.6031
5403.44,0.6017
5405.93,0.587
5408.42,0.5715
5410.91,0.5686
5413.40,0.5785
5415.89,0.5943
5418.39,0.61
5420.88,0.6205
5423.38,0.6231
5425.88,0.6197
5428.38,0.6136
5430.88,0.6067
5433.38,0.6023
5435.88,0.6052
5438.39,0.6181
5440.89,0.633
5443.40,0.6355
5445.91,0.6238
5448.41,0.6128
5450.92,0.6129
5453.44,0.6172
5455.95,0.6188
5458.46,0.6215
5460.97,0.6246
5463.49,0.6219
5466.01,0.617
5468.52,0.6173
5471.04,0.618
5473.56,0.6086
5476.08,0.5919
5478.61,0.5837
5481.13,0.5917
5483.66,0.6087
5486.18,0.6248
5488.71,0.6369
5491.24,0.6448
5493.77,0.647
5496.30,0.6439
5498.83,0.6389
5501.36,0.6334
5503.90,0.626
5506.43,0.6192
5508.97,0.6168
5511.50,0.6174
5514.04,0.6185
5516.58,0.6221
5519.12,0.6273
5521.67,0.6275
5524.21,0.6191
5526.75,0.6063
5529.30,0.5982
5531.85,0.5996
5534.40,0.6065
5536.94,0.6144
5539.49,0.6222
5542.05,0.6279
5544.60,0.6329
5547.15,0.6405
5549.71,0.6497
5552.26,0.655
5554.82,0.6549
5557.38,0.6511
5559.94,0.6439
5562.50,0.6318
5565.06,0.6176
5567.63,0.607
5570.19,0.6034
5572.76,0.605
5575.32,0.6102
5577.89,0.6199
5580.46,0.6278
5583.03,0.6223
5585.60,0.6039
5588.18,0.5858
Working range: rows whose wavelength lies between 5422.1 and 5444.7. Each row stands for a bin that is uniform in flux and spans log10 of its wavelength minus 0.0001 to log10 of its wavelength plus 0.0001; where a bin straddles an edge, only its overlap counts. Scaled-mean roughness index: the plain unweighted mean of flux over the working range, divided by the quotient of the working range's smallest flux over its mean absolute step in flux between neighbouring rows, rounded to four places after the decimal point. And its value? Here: 0.0069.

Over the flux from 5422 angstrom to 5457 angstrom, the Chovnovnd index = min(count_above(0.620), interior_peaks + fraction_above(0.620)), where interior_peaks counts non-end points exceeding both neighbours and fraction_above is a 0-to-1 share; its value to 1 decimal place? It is 1.3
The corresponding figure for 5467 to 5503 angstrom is 2.5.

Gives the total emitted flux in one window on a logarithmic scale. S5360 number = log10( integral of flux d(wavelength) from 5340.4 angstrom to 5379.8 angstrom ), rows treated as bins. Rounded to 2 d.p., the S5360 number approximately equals 1.39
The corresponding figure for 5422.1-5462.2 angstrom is 1.39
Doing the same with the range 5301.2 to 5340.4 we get 1.38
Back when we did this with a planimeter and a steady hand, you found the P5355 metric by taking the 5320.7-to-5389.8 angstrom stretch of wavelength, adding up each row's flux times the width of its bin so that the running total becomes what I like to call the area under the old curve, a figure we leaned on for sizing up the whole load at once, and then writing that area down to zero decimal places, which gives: 42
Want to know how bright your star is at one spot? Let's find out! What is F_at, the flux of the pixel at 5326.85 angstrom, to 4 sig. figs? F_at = 0.5752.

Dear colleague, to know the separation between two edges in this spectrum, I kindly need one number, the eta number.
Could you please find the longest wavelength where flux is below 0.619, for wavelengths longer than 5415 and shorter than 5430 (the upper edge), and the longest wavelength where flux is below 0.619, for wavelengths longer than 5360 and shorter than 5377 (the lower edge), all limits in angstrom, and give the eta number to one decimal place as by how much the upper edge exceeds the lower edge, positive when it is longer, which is 52.2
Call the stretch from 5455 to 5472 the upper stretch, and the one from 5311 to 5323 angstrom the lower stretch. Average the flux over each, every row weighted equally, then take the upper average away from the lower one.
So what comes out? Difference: 0.016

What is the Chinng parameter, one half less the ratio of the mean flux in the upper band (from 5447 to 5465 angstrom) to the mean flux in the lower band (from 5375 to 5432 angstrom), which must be -0.522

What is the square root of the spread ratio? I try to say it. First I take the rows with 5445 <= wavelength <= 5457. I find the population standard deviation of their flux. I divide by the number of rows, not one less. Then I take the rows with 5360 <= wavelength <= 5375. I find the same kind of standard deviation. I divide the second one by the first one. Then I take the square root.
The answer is 2.03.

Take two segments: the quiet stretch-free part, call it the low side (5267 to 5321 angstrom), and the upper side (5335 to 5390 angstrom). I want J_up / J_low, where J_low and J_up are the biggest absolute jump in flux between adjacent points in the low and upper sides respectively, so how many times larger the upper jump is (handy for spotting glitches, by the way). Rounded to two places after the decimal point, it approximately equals 0.48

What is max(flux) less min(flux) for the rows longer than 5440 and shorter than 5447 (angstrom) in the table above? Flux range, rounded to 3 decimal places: 0.012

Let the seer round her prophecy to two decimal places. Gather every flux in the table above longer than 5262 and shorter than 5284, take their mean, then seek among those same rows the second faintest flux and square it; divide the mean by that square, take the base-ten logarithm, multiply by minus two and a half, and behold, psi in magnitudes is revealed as -0.82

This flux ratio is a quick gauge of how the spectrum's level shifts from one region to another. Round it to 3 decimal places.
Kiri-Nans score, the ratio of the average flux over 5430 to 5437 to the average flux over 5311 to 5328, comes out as 0.973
